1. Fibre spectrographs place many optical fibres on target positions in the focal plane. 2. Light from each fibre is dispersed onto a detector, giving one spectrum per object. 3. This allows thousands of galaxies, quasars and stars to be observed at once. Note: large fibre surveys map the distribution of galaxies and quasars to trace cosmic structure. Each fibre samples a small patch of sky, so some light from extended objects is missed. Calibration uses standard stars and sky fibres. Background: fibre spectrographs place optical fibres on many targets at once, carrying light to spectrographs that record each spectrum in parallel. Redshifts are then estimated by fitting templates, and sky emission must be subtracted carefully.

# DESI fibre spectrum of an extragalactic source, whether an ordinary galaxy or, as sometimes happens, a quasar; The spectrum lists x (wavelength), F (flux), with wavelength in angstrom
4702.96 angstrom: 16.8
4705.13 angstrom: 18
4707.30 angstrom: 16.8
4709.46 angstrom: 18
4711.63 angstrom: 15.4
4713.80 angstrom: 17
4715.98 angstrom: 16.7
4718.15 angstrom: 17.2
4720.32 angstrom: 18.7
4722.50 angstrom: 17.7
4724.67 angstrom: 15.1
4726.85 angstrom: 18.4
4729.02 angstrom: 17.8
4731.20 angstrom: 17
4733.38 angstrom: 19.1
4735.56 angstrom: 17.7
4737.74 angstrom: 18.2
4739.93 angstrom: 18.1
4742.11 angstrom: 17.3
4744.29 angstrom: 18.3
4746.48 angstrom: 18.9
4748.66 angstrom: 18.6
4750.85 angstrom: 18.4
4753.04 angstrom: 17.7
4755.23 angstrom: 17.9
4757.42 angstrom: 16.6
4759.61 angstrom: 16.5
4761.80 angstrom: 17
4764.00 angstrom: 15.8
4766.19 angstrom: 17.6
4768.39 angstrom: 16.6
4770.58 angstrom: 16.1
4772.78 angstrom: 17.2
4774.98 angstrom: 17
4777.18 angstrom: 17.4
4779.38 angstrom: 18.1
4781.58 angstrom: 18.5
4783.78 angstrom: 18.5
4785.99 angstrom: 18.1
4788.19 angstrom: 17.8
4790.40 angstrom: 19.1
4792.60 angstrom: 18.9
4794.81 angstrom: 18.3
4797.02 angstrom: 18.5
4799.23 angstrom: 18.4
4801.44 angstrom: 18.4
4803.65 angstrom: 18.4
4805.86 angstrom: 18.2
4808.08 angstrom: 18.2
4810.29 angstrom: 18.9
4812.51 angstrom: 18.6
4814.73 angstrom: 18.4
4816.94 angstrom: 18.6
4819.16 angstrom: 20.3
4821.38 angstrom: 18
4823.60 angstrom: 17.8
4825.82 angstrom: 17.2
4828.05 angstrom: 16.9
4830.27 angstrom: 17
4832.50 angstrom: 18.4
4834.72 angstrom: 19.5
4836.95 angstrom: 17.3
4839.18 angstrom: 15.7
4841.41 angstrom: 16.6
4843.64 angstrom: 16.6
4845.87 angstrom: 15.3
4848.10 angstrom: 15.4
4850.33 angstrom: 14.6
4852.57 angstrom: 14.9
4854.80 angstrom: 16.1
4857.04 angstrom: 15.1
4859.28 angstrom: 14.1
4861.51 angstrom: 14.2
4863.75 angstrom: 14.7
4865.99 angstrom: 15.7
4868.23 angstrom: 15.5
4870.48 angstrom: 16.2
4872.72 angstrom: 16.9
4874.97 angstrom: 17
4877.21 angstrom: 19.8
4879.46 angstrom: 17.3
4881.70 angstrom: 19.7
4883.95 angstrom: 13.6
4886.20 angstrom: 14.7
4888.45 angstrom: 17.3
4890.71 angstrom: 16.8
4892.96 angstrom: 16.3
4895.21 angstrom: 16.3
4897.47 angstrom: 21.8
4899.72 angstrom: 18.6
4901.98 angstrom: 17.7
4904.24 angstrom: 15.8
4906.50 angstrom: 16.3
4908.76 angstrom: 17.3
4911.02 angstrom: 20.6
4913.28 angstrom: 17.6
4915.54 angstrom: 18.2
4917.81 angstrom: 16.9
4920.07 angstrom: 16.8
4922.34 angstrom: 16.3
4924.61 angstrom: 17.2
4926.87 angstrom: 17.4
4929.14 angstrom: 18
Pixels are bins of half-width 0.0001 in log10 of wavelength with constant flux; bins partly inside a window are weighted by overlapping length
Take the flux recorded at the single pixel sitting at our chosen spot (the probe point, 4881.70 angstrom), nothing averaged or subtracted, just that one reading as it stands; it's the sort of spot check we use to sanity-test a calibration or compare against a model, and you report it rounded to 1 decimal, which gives 19.7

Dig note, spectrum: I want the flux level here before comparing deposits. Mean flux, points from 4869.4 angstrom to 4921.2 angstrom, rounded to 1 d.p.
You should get 17.4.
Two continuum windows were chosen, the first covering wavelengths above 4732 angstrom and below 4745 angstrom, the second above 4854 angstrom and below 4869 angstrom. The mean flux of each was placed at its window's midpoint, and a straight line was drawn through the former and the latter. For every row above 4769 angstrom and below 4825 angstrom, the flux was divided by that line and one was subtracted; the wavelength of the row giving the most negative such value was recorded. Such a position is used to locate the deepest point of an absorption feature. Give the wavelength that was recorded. 4770.58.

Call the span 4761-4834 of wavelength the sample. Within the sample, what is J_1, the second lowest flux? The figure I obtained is 16.1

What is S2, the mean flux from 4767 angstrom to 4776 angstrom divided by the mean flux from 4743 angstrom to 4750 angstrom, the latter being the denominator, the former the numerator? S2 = 0.90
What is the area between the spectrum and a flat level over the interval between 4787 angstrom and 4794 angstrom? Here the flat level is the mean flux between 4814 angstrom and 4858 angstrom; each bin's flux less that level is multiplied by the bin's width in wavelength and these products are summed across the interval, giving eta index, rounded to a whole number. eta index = 11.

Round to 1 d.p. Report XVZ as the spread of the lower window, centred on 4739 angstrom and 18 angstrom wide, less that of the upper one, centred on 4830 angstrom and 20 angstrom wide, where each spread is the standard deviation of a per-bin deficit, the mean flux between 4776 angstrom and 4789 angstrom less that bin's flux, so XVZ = -0.3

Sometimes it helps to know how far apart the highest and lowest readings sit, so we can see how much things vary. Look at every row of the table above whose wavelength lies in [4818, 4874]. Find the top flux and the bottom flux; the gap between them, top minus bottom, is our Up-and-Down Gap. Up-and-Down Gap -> 6.2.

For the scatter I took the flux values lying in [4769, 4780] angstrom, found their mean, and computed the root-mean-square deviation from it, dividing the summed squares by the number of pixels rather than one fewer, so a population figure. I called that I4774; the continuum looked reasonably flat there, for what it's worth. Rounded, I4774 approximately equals 0.65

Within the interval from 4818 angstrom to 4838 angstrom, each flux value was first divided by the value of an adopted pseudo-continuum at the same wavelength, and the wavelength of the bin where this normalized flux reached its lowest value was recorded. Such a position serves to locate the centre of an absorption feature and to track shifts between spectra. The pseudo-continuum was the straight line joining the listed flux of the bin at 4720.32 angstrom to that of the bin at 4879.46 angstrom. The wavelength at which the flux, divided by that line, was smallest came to 4828.05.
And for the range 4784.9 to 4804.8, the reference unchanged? 4788.19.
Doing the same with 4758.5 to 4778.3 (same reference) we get 4764.00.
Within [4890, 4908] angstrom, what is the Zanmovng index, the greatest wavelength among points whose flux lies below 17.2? 4906.50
